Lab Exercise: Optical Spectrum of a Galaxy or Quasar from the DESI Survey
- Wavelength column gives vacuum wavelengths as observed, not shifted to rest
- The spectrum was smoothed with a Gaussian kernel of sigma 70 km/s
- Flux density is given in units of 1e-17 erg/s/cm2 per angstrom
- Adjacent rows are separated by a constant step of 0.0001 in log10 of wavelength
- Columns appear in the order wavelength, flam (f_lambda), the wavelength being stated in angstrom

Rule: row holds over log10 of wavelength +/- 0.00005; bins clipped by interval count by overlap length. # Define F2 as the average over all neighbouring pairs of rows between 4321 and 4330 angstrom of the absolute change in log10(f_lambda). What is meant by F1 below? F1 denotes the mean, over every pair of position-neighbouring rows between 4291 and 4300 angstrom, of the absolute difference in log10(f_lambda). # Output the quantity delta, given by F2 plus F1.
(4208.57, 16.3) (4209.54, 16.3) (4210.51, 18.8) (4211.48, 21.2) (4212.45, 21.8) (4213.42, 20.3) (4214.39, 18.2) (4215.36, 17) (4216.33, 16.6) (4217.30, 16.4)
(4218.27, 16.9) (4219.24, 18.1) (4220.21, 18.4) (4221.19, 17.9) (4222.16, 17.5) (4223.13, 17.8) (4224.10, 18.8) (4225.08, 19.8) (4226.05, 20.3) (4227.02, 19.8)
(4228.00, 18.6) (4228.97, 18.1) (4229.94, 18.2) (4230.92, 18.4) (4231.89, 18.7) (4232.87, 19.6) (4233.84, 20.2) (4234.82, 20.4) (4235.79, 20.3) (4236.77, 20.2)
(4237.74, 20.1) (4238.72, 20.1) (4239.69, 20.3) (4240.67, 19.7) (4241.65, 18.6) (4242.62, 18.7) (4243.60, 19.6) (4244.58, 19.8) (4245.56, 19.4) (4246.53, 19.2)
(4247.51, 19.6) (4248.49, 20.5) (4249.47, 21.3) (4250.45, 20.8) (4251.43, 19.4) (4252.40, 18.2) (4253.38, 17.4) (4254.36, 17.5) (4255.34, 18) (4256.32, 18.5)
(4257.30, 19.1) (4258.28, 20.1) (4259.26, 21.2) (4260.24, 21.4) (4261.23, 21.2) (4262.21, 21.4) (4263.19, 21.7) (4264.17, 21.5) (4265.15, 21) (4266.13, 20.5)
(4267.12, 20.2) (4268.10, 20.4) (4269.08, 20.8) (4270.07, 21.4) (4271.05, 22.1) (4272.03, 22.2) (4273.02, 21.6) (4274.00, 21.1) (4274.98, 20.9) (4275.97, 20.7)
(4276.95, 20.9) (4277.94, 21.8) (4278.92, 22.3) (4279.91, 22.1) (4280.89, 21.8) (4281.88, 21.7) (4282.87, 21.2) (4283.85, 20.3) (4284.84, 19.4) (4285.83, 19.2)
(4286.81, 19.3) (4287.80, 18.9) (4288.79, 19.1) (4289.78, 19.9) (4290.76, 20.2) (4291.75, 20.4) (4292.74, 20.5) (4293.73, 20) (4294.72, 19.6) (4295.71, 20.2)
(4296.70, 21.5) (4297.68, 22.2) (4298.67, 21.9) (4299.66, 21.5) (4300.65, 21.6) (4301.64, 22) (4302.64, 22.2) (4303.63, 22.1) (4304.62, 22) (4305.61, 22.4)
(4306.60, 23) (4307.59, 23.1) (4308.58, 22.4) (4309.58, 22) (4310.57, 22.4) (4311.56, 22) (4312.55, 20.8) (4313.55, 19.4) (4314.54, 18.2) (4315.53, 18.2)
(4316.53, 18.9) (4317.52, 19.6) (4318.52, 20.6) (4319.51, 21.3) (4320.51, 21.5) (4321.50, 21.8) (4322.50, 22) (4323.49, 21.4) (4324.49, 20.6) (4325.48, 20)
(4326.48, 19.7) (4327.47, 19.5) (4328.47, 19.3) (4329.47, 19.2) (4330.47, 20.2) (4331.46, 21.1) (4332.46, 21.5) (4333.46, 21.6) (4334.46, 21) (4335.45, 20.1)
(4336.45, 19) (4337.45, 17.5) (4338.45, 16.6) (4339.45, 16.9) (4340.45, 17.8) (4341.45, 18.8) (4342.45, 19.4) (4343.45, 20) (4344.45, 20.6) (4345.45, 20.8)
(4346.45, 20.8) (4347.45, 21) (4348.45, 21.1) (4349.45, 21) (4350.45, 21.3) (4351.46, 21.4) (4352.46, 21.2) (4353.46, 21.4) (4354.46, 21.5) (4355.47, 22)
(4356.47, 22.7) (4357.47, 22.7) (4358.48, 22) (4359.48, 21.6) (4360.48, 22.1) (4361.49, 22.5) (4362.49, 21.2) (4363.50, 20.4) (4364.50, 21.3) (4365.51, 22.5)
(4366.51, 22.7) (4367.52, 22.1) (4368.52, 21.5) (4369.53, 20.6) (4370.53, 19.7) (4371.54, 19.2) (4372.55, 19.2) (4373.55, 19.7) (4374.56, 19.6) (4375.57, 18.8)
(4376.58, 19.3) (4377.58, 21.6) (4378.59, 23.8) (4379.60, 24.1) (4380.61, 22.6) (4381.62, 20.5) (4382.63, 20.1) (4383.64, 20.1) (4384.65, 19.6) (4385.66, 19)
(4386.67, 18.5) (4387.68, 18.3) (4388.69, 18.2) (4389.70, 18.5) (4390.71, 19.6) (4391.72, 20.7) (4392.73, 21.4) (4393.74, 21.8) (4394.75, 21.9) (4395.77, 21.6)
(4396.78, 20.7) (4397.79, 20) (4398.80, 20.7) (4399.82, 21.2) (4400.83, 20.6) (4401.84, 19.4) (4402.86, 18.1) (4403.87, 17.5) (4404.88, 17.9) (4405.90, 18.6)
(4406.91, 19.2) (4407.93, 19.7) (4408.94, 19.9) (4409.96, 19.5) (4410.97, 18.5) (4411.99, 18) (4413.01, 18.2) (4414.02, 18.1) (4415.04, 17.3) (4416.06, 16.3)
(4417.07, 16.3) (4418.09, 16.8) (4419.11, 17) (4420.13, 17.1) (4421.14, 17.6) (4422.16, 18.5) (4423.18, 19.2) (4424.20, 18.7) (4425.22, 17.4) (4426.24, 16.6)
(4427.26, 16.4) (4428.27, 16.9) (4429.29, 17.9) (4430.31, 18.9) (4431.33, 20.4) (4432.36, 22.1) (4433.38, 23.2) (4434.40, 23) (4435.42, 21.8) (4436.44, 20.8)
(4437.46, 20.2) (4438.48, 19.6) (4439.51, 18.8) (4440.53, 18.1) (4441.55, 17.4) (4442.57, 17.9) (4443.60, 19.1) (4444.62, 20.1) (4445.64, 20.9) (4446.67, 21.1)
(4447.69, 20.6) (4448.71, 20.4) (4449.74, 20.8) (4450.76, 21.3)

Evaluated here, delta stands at 0.019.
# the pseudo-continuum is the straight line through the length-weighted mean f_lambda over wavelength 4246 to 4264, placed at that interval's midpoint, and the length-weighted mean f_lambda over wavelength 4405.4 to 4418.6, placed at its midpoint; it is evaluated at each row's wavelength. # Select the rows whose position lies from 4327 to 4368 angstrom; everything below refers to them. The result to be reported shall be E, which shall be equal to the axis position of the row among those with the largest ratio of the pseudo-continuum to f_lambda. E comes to 4338.45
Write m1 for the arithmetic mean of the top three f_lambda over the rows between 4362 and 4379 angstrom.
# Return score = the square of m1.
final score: 529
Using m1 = 23.0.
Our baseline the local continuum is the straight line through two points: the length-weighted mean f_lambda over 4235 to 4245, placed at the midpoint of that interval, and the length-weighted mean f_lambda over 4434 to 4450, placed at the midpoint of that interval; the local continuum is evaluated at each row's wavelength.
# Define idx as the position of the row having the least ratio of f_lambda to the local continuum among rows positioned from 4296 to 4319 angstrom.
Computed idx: 4315.53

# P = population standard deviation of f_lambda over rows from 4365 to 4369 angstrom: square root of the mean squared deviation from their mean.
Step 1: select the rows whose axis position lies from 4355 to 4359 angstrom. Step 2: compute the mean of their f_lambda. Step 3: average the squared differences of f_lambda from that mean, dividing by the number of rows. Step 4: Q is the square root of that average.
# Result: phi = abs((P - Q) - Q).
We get 0.2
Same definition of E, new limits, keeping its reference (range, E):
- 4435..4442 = 4441.55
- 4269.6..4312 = 4287.80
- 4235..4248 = 4241.65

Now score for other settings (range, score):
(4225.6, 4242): 413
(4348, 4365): 512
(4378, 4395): 552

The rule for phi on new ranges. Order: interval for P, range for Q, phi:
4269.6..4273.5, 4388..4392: 1.6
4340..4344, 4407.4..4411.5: 0.3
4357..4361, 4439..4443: 0.6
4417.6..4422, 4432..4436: 0.9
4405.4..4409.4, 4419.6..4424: 1.1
